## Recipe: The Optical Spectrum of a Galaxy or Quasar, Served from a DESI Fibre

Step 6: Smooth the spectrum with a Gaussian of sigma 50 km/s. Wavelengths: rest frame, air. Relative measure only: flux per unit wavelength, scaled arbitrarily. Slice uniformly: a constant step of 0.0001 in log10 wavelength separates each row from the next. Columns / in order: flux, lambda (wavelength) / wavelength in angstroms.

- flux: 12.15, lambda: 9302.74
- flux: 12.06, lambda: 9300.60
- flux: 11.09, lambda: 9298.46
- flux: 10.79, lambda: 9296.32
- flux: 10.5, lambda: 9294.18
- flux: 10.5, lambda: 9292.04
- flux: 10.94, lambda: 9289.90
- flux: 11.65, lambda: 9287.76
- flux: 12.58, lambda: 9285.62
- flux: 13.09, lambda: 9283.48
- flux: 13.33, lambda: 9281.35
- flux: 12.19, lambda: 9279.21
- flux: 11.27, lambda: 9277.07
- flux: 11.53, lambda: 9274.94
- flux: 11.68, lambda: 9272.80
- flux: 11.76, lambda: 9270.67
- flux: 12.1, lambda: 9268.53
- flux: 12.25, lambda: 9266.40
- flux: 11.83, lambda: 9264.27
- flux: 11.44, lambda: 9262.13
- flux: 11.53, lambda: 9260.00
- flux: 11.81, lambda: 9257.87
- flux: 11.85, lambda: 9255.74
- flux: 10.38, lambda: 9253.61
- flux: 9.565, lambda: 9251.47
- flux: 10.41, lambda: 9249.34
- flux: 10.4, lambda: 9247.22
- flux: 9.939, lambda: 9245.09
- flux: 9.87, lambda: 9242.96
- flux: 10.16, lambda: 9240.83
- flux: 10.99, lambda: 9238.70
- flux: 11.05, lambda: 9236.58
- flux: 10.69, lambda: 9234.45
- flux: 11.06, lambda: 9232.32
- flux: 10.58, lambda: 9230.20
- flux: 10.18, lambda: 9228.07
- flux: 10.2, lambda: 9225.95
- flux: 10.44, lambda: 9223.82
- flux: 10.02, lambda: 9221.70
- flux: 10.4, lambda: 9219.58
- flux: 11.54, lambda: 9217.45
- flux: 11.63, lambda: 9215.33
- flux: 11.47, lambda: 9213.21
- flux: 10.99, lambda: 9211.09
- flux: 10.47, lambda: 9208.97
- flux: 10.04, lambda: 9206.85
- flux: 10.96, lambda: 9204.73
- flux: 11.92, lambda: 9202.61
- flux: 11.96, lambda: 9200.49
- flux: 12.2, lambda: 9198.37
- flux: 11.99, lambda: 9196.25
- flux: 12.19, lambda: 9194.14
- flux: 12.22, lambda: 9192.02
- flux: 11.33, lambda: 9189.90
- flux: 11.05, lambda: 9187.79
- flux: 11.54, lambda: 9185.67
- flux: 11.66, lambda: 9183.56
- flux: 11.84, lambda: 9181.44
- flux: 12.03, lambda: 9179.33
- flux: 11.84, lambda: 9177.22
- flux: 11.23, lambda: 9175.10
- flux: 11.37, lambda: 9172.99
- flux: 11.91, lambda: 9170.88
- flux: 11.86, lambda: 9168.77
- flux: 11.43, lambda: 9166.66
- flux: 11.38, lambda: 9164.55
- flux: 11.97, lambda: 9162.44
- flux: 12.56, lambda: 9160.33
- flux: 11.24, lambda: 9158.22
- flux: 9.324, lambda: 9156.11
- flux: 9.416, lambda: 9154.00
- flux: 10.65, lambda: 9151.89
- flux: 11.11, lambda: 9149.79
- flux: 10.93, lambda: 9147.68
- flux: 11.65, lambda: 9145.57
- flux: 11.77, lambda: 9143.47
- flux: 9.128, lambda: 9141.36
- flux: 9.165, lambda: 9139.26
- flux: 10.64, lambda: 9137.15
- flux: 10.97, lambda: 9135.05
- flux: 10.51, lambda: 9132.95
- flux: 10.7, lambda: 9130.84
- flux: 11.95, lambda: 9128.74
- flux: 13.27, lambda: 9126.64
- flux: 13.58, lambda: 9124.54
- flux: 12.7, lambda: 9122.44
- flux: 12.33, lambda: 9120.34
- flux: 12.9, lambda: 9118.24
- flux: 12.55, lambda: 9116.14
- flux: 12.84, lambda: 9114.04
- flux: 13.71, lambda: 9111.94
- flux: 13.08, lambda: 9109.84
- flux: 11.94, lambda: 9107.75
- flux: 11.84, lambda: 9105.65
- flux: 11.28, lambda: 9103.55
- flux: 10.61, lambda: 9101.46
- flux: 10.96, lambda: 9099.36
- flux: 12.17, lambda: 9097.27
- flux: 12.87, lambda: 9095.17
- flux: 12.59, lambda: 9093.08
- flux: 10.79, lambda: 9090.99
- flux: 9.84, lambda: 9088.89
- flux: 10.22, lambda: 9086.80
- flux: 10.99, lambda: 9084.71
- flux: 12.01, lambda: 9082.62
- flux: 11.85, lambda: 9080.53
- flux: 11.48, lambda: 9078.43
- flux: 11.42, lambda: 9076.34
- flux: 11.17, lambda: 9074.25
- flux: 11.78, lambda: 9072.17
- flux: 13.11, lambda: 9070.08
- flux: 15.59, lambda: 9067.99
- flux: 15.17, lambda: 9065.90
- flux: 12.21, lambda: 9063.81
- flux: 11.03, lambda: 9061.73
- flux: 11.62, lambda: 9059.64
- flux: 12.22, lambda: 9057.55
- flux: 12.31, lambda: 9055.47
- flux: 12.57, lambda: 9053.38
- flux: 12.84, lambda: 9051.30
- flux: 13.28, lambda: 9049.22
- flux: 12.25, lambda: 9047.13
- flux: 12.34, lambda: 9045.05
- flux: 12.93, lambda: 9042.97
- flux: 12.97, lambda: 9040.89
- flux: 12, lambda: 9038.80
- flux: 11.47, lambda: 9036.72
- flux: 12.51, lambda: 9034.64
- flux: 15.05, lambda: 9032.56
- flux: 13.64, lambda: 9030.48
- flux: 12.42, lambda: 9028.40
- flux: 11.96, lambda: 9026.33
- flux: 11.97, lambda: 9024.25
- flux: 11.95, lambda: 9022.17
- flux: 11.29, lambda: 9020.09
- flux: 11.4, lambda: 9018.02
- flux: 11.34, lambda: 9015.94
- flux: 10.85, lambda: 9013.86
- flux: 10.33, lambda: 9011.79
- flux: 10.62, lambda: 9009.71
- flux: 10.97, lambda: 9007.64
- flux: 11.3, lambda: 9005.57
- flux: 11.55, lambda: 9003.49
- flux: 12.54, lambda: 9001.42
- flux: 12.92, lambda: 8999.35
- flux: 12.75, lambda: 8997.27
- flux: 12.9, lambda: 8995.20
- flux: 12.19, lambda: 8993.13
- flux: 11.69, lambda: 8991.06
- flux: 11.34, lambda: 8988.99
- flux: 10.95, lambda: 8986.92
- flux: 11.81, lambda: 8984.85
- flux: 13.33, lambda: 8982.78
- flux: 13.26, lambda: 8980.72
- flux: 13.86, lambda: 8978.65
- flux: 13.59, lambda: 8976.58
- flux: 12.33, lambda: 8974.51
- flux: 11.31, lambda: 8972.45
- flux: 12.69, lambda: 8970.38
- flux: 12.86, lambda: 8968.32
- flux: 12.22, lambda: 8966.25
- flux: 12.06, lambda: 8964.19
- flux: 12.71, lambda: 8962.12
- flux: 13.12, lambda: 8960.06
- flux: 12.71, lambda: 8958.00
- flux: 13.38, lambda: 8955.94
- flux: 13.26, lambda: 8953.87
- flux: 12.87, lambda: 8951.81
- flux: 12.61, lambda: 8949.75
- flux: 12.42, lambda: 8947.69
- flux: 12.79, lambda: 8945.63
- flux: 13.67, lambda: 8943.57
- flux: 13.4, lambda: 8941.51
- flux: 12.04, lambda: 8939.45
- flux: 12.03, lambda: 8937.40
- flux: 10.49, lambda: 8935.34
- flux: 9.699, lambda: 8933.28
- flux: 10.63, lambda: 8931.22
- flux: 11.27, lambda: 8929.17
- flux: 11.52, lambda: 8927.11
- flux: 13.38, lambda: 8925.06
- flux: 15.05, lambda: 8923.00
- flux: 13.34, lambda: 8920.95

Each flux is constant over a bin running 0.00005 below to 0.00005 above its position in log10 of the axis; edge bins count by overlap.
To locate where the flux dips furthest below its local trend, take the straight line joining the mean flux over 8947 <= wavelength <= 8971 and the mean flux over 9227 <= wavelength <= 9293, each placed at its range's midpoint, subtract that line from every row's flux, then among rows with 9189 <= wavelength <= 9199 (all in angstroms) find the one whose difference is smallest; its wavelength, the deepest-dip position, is 9189.90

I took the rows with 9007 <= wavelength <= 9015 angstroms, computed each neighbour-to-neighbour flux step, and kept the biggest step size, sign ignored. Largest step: 0.52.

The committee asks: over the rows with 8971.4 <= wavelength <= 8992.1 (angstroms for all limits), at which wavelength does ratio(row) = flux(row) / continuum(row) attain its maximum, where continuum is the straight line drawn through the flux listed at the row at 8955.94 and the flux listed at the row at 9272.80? 8978.65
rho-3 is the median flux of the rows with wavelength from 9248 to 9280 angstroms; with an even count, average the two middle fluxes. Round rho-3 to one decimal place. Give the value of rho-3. 11.7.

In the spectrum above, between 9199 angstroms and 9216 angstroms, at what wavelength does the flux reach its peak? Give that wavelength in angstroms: 9200.49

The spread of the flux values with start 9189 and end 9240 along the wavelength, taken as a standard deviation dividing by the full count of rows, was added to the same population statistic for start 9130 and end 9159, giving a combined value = 1.6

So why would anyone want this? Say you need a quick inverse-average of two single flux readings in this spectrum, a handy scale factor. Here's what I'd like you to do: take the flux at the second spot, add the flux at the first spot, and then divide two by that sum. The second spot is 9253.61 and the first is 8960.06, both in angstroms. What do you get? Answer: 0.085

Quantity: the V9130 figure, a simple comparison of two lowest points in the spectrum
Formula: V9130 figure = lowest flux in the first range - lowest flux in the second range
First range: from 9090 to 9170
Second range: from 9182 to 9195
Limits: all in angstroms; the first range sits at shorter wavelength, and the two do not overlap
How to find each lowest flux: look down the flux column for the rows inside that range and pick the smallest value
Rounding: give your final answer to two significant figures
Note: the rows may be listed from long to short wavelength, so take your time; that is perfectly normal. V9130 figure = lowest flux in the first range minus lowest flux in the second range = -1.9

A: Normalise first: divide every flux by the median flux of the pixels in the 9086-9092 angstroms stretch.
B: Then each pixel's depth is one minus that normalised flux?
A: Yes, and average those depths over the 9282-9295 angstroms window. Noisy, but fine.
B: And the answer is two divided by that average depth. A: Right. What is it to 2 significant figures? -15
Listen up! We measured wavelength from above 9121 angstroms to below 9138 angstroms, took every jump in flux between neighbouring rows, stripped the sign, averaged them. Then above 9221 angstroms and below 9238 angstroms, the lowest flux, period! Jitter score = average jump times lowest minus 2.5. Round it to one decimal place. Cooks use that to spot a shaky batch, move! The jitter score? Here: 4.3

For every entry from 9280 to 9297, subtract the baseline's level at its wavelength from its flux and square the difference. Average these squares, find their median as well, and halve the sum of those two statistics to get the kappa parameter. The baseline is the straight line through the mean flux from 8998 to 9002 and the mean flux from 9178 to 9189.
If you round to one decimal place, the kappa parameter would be 1.0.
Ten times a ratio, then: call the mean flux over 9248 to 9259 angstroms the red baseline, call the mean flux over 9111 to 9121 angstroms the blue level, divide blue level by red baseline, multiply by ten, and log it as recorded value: 11.9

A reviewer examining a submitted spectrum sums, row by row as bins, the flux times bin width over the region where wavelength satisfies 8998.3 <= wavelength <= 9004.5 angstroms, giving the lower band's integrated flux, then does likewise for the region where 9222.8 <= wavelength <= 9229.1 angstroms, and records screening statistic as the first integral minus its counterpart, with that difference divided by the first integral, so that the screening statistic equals 0.15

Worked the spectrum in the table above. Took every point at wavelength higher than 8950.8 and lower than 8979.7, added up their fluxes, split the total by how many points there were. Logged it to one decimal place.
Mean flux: 12.8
